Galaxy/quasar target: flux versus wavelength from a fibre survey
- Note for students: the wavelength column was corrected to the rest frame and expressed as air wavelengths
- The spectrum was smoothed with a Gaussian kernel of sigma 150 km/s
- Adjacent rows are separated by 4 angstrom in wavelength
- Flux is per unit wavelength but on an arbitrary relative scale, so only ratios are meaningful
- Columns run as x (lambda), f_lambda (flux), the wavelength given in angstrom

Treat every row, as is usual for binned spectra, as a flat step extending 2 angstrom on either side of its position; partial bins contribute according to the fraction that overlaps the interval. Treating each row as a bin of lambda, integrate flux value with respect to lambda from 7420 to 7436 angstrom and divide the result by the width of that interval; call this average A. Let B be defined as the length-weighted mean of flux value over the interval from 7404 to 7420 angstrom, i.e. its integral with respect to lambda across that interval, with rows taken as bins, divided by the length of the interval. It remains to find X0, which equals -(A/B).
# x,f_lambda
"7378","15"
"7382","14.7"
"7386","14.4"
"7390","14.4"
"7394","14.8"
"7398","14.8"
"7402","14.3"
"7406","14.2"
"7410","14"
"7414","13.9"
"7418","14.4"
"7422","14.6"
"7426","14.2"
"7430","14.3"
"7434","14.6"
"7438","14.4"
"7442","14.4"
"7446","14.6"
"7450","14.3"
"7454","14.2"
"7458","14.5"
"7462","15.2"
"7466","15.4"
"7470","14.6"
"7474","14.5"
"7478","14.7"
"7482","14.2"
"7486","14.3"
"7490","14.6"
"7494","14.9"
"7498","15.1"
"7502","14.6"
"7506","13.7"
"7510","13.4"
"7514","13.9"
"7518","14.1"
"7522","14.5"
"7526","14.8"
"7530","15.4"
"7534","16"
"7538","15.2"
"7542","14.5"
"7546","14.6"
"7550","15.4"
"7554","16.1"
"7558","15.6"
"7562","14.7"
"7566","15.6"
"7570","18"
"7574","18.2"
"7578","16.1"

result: -1.02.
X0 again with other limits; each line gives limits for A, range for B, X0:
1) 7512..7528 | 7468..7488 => -0.99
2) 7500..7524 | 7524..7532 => -0.93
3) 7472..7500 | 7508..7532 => -1.02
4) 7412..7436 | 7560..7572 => -0.89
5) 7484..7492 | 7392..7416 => -1.01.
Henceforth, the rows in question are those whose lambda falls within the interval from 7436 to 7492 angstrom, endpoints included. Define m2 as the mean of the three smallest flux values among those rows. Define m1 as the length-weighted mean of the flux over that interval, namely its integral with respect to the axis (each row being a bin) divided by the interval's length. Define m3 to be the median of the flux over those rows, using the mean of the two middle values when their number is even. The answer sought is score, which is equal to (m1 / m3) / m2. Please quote 0.0706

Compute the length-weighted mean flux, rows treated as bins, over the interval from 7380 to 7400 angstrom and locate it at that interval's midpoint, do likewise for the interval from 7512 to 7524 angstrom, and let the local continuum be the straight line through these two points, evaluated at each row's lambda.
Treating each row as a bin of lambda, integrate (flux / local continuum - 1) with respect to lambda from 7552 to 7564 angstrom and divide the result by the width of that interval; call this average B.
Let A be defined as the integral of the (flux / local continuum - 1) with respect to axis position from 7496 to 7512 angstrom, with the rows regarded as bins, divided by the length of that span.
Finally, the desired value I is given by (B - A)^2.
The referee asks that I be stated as 0.0108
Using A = 0.00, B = 0.103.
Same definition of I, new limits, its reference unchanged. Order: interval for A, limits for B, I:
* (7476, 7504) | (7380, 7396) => 0.0008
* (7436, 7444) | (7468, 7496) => 0.0004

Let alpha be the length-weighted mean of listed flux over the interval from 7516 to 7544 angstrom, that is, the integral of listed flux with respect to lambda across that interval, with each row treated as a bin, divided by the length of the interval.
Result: 14.9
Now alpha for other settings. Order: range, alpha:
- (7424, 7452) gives 14.4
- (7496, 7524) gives 14.2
